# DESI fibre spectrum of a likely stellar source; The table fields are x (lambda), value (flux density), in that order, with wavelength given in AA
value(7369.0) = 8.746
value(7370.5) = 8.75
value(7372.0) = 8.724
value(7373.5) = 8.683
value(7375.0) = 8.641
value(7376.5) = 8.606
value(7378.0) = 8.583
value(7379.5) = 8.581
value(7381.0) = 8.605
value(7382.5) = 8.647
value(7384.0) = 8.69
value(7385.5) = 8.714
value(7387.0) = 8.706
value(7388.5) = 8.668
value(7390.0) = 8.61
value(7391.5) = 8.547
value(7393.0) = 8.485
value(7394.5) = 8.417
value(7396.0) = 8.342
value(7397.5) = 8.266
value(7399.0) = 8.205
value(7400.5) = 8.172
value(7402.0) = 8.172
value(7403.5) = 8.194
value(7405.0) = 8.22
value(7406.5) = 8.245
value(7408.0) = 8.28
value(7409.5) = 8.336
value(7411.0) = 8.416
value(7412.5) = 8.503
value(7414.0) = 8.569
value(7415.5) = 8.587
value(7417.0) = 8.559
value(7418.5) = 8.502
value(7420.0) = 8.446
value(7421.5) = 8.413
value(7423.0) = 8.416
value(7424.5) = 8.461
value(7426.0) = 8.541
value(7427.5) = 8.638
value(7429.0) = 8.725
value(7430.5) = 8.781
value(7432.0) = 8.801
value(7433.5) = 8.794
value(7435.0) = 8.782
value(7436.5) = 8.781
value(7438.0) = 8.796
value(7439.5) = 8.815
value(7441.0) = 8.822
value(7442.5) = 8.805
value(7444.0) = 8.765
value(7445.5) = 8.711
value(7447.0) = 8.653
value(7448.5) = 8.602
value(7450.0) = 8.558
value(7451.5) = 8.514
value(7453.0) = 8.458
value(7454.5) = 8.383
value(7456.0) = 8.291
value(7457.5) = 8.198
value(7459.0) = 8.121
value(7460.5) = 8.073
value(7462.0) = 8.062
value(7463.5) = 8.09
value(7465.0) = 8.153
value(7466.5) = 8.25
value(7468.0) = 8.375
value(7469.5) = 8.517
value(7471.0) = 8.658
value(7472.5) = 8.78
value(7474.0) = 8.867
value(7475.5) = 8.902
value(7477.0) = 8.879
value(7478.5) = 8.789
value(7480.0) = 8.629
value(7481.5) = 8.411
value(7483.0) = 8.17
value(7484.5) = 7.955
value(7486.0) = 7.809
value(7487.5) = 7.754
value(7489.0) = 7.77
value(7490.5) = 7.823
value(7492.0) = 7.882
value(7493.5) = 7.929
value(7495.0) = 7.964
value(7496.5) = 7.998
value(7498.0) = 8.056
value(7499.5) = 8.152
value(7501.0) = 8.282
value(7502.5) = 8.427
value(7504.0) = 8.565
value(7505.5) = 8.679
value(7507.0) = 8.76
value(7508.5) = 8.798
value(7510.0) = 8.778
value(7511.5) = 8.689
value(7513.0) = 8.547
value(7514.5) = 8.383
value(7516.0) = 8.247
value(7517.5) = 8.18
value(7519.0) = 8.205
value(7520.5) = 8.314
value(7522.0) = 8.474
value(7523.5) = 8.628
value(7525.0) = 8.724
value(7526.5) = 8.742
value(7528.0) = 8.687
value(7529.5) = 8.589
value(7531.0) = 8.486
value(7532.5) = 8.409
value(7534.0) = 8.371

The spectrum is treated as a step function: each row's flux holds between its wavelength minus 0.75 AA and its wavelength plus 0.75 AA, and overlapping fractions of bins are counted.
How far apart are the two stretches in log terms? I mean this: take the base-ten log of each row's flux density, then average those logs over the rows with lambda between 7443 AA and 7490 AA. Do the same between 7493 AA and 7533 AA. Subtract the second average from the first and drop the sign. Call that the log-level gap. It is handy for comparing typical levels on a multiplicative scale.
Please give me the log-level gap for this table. 0.002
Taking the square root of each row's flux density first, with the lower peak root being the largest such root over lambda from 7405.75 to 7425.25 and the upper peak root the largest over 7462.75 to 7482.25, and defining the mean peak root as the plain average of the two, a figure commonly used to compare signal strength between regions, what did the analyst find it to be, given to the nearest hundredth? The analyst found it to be 2.96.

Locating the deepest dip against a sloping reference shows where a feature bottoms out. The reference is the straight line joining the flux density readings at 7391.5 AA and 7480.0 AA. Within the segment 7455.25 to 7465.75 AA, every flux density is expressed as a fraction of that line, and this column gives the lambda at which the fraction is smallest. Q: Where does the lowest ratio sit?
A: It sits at 7462.0 AA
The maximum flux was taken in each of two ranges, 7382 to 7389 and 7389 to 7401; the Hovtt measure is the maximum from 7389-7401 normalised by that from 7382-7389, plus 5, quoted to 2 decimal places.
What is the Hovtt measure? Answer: 5.99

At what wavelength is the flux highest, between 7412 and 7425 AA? 7415.5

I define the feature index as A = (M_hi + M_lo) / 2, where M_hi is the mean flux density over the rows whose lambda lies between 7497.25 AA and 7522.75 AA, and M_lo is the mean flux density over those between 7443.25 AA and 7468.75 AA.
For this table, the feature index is 8.41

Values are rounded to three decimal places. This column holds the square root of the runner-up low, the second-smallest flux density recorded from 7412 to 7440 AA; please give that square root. 2.901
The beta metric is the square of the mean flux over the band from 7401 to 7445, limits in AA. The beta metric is 73.2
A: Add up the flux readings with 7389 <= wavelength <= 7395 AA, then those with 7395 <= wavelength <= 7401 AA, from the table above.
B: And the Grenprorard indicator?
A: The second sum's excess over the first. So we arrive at -1.1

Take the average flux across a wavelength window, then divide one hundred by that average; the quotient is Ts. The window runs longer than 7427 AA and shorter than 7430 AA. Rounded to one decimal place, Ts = 11.5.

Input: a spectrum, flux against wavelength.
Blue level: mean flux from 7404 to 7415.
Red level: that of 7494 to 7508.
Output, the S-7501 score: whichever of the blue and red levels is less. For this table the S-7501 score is 8.32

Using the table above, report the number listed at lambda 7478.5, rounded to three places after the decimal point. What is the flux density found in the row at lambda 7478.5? 8.789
